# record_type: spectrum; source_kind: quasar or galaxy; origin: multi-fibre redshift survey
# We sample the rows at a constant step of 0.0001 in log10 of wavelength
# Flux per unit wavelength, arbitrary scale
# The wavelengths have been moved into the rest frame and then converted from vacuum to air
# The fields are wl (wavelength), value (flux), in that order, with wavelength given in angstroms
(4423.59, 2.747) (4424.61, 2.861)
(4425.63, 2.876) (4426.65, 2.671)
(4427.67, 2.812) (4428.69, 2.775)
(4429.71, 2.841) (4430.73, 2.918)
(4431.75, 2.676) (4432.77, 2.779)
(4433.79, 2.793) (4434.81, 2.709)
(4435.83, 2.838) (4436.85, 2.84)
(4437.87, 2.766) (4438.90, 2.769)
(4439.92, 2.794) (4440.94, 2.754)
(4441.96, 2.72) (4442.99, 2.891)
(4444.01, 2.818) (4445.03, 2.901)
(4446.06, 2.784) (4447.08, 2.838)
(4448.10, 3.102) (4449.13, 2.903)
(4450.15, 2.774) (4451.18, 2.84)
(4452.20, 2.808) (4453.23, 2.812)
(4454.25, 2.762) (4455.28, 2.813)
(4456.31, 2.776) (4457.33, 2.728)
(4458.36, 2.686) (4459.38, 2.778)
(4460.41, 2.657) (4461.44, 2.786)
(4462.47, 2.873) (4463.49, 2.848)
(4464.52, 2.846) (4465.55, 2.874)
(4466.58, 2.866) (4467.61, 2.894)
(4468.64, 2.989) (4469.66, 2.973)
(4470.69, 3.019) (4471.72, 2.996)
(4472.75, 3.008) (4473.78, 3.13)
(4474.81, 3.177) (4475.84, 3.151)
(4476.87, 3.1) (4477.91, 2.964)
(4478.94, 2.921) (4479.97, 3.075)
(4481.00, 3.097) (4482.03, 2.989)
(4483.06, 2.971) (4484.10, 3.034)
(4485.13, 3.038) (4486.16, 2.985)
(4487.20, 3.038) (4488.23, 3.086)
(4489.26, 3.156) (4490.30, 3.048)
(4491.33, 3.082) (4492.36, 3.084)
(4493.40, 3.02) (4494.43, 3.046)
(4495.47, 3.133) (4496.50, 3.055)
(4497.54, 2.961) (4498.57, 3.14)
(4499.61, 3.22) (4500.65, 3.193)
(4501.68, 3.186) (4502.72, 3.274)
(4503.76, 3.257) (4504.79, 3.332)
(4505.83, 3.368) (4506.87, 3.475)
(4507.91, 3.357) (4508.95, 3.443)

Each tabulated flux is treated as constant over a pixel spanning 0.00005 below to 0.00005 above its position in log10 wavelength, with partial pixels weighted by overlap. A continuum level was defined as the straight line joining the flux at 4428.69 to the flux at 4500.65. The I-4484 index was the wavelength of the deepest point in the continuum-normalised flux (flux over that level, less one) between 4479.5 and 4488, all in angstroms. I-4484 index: 4486.16 angstroms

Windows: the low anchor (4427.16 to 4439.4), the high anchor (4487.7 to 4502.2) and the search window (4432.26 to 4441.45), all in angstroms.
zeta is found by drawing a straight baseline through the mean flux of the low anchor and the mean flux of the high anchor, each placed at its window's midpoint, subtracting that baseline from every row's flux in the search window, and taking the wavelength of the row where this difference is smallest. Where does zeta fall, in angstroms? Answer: 4434.81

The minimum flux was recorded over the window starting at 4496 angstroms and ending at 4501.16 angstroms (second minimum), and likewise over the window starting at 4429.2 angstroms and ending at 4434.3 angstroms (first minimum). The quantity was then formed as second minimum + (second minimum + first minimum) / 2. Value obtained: 5.78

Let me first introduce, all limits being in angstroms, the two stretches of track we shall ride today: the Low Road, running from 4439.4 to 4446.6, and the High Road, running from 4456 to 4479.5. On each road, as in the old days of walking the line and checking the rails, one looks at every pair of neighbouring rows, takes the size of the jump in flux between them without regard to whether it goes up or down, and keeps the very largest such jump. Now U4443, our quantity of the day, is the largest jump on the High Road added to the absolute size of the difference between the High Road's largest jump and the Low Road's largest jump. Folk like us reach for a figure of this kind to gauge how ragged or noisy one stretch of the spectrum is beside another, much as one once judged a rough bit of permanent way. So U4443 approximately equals 0.171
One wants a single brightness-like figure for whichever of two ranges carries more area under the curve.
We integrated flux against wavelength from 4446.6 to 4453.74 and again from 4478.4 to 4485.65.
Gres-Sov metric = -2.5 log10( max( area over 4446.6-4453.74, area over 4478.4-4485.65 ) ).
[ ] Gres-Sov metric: -3.35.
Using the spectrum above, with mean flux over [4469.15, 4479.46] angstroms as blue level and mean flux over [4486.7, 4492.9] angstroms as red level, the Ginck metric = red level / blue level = 1.01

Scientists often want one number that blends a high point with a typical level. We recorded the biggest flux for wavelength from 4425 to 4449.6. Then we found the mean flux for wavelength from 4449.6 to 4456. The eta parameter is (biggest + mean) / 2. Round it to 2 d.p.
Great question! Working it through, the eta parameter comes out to 2.95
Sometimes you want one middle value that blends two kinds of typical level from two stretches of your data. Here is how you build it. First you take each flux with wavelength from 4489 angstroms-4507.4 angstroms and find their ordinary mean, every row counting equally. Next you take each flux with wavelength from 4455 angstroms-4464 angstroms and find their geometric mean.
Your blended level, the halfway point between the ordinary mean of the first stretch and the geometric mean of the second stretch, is 2.97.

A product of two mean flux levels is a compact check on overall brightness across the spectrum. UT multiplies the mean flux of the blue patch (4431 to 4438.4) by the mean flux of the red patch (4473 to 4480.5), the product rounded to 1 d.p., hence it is 8.5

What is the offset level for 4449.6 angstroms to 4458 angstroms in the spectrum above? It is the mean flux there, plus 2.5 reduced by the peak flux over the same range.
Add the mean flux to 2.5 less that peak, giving 2.45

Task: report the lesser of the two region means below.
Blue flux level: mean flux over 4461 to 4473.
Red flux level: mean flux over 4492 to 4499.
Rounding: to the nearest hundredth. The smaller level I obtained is 2.91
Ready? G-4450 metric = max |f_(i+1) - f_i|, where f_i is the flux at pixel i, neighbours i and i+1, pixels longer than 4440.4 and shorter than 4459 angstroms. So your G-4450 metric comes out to 0.26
